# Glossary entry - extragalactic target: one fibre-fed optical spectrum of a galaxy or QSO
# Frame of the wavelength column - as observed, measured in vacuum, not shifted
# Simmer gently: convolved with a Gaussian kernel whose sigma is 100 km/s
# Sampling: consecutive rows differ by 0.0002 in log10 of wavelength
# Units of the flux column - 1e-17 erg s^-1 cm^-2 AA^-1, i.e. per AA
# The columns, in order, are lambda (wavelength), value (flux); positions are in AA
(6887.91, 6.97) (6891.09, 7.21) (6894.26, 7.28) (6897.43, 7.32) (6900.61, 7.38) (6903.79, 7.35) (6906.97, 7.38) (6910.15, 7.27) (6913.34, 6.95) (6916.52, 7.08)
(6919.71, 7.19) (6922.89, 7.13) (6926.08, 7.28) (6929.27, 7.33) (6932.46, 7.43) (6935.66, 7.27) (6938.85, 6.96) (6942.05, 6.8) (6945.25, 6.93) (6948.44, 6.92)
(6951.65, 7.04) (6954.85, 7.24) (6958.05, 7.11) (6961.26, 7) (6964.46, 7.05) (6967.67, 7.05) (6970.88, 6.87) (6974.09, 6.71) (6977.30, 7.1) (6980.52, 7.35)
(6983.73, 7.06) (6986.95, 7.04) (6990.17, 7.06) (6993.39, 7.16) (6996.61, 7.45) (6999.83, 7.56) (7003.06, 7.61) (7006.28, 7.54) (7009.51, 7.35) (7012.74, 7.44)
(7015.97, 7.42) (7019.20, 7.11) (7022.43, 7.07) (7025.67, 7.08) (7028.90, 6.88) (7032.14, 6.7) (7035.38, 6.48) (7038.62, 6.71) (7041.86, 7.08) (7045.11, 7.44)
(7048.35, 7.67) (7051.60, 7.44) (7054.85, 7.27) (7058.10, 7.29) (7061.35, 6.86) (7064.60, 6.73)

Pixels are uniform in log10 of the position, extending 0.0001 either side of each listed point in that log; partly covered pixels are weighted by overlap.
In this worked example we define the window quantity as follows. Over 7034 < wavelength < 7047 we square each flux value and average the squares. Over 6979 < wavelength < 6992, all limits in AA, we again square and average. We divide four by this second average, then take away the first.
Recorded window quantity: -48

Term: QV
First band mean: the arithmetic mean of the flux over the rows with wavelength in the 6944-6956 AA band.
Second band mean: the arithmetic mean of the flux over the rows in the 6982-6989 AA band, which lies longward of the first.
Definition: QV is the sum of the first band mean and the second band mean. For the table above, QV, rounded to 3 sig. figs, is 14.1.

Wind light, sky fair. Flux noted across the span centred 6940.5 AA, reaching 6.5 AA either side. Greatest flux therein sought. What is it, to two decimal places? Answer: 7.27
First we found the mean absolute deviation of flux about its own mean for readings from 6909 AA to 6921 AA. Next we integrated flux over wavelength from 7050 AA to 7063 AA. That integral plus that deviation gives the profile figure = 93.9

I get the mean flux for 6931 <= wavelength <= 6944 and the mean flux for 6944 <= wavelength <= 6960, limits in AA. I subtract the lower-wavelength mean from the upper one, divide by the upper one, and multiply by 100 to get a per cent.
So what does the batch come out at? -1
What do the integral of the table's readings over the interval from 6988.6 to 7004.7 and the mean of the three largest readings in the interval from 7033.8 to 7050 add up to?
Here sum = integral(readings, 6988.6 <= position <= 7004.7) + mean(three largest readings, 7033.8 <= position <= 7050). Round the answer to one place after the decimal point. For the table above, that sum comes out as 126.1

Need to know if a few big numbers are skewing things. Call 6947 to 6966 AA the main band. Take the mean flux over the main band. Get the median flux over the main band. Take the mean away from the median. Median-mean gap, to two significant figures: -0.015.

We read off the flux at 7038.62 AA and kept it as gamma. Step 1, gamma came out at 6.71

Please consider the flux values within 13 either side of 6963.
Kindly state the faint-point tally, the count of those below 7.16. 7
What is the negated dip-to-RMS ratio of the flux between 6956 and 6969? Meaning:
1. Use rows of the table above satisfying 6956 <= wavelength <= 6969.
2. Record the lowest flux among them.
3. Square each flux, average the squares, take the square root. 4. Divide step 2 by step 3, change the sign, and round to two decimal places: -0.99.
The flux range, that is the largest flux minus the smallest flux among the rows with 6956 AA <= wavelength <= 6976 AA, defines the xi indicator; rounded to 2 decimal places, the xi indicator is 0.40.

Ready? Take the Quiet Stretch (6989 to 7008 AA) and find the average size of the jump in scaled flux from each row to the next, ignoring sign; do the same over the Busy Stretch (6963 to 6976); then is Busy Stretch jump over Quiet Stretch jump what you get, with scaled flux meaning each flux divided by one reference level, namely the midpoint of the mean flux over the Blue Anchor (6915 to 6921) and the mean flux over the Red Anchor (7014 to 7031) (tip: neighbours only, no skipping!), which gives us 0.9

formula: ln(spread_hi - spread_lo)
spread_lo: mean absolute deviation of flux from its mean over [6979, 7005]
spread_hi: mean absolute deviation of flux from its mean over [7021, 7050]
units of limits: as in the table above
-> -2.55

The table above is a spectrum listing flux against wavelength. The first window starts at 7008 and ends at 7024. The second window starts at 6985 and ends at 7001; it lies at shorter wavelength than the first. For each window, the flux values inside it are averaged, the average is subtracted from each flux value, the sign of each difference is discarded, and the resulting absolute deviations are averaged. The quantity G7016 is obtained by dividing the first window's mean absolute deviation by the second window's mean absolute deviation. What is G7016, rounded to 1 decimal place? 0.7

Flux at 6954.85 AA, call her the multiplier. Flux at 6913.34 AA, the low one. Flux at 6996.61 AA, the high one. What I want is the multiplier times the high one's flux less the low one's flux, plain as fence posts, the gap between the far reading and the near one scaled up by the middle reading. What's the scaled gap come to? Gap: 3.6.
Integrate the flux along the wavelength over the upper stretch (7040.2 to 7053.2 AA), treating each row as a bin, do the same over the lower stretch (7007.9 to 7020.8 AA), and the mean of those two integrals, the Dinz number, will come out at 95.4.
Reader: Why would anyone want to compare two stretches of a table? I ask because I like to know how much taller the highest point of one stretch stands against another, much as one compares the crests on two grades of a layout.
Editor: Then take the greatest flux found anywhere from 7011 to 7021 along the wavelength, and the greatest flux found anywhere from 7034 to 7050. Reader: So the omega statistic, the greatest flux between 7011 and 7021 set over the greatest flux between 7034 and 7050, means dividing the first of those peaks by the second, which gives 0.970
